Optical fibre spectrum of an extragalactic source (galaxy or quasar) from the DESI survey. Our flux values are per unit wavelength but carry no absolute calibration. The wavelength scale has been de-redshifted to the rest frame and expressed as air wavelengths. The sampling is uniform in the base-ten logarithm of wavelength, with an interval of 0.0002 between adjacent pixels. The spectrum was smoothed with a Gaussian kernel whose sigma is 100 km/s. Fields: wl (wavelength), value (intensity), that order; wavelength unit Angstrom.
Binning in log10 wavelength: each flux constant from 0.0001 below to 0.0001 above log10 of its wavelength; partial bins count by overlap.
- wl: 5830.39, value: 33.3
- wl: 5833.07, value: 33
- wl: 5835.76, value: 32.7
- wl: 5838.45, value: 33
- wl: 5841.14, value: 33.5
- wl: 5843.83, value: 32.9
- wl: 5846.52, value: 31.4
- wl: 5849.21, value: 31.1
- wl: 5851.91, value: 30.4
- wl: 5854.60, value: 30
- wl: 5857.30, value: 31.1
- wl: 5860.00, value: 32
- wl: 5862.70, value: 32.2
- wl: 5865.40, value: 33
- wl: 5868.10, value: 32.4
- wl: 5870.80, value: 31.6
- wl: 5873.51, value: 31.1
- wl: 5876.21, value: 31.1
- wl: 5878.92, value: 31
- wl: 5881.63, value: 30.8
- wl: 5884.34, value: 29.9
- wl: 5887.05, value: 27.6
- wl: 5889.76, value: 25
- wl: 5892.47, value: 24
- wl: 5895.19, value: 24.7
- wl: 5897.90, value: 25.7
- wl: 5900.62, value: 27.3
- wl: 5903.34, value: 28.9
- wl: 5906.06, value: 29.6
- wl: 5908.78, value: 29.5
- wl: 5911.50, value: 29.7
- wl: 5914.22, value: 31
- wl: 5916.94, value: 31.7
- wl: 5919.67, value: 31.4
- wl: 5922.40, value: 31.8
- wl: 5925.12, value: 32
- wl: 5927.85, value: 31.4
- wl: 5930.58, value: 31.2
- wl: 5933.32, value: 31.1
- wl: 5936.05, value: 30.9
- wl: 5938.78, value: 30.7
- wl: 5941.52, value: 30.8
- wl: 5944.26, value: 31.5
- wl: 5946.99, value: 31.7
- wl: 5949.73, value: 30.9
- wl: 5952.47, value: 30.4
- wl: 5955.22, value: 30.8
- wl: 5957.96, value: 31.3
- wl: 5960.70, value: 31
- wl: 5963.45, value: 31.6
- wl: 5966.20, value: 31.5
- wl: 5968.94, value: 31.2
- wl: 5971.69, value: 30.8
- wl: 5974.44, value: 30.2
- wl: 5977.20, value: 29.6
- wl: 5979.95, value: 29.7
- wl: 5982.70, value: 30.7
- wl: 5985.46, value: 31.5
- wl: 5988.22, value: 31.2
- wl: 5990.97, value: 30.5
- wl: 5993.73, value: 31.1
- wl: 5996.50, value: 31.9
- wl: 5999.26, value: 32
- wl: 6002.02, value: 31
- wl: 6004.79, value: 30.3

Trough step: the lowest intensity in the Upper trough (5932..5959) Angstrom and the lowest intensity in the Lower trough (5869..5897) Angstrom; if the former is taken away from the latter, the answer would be -6.4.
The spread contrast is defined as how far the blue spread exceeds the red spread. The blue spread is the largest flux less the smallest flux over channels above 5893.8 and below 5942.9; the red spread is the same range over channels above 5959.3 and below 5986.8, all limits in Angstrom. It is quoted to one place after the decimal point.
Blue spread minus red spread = 5.3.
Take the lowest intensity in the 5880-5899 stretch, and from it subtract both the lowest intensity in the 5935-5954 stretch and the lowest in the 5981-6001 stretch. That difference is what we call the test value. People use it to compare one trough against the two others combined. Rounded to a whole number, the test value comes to -37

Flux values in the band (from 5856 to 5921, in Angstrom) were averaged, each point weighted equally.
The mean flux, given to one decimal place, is 29.7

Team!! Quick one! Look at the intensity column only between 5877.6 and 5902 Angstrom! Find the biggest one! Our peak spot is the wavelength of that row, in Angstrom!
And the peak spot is 5878.92 Angstrom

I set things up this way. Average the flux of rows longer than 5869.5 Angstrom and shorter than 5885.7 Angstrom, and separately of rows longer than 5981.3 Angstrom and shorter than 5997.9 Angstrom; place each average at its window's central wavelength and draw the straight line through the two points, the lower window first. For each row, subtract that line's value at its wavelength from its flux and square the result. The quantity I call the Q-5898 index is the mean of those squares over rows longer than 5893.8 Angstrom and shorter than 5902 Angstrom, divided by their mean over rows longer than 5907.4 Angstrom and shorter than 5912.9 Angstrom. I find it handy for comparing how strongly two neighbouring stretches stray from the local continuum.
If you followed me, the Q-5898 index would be 14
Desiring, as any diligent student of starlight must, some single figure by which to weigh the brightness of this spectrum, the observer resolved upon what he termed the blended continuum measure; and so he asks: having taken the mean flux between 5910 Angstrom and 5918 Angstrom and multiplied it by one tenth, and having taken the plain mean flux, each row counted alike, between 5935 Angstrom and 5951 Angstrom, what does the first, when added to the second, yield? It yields 34.2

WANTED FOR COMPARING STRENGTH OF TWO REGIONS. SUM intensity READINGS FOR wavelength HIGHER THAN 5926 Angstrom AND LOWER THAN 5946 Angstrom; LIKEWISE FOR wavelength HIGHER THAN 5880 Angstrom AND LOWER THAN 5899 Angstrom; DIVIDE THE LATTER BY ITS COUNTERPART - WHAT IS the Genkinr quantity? 0.86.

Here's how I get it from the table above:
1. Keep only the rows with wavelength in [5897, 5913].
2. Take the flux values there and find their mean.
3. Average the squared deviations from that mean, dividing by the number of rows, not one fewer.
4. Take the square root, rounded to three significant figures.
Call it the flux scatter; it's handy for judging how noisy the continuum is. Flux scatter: 1.48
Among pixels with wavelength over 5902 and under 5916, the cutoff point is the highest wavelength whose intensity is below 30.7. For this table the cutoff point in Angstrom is 5911.50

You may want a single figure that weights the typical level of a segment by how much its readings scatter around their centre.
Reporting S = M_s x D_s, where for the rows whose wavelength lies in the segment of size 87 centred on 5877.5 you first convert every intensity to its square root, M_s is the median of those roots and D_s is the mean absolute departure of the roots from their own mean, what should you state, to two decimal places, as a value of 1.00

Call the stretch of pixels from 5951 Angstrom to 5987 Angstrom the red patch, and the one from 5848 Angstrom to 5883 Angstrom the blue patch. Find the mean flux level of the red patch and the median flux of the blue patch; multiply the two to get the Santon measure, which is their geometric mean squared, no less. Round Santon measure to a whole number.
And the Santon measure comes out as 958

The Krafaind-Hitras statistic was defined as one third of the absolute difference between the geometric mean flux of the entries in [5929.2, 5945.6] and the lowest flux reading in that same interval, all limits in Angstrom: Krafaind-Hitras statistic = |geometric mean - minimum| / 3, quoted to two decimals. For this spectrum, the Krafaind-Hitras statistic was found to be 0.11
